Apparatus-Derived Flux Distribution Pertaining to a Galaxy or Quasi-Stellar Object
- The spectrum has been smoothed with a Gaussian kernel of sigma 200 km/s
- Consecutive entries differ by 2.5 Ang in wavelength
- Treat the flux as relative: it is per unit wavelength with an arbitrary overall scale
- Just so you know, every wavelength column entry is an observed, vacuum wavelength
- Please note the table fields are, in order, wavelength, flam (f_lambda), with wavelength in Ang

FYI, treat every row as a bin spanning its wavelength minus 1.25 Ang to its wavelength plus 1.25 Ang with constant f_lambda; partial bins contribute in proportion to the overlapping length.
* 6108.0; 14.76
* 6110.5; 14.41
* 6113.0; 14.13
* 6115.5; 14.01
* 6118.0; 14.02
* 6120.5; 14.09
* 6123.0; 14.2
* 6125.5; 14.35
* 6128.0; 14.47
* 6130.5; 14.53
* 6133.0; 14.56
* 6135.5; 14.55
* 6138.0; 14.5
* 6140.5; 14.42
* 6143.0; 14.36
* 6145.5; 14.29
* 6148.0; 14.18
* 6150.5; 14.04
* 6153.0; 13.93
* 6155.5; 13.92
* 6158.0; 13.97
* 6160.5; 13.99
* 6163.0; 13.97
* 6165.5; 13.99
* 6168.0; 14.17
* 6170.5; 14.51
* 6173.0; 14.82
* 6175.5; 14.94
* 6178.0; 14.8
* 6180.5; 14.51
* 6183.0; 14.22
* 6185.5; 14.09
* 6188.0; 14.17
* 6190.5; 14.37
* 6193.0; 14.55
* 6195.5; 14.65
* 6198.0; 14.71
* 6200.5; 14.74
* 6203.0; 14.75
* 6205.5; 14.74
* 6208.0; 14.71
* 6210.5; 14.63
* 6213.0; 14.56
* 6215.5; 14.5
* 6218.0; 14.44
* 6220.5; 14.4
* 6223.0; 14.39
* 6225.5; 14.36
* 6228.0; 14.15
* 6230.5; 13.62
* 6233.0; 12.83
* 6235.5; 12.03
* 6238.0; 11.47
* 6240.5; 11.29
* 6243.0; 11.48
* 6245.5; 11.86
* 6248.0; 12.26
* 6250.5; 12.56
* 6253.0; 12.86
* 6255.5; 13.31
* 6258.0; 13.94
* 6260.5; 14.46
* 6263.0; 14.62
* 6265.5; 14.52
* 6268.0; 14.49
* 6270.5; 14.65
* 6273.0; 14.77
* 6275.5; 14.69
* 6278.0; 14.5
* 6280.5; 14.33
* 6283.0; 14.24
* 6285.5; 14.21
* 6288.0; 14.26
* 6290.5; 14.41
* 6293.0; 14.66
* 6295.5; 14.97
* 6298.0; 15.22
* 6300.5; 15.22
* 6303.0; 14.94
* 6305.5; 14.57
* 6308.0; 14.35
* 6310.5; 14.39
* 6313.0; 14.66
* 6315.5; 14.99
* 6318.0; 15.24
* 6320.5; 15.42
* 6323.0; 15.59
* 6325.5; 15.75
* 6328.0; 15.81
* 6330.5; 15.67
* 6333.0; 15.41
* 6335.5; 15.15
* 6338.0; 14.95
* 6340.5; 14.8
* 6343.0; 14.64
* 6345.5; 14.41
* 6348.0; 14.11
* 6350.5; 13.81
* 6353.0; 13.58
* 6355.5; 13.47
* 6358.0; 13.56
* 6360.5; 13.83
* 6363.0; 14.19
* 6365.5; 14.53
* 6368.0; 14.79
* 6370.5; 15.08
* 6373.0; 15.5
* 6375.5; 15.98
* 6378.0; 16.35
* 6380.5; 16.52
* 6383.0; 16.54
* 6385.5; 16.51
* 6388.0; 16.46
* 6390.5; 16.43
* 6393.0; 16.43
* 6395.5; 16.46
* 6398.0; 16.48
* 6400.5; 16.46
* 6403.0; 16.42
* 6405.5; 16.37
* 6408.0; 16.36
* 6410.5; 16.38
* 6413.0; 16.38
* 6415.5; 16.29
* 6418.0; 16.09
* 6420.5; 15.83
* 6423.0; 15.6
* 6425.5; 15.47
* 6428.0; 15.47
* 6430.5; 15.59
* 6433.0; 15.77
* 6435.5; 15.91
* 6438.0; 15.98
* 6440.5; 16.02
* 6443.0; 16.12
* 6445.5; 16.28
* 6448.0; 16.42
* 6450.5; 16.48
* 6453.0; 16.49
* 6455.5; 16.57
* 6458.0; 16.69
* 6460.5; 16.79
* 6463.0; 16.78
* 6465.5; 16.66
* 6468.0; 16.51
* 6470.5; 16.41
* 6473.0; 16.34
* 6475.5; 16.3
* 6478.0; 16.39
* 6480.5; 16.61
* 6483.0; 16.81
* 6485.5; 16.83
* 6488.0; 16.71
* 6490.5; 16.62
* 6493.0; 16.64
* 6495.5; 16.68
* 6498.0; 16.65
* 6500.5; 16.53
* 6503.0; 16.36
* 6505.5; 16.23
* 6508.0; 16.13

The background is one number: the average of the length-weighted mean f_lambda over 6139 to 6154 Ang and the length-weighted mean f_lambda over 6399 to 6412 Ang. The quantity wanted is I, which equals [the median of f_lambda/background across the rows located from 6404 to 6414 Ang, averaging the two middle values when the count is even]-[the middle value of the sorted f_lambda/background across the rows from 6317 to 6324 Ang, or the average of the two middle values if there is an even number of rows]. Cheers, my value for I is 0.062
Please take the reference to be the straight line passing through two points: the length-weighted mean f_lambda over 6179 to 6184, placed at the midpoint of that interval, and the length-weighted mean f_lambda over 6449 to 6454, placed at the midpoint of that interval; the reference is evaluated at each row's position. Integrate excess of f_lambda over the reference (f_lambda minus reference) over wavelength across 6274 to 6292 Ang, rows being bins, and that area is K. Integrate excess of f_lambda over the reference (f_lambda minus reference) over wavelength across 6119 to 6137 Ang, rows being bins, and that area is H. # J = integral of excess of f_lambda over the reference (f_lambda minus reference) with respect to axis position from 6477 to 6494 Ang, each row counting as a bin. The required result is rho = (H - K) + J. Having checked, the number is 20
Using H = 7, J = -1.4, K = -14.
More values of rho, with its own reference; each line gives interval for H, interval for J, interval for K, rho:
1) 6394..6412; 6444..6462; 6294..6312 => 16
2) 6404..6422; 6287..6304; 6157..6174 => -6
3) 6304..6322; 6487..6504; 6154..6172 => -11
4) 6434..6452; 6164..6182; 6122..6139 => -9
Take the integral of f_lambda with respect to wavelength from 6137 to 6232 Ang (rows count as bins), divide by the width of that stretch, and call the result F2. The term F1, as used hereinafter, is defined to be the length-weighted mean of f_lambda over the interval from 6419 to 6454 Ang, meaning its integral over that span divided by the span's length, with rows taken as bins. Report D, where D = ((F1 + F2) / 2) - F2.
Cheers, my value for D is 0.8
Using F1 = 16.0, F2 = 14.4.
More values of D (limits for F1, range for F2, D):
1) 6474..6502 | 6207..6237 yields 1.3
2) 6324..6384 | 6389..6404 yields -0.8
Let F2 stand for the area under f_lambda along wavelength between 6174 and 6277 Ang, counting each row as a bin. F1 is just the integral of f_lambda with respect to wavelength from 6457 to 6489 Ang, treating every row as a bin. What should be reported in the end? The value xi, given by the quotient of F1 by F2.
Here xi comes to 0.4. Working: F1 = 531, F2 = 1435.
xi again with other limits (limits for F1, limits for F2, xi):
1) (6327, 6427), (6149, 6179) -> 3.6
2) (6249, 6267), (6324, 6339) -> 1.1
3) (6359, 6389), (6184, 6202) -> 1.8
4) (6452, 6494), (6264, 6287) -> 2.1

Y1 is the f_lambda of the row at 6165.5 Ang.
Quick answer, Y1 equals 13.99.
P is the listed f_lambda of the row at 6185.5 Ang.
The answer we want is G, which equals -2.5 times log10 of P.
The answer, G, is -2.87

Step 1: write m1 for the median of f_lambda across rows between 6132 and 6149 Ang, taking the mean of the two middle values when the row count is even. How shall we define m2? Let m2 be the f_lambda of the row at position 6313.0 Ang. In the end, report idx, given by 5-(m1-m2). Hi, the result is 5.2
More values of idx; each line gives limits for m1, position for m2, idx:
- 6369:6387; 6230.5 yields 2.3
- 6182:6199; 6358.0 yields 4.2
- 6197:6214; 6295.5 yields 5.3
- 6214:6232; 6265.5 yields 5.1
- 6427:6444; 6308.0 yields 3.4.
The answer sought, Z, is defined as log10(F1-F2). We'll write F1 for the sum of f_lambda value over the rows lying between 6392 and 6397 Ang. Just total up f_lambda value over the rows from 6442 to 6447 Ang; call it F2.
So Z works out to -0.31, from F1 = 33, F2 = 32.4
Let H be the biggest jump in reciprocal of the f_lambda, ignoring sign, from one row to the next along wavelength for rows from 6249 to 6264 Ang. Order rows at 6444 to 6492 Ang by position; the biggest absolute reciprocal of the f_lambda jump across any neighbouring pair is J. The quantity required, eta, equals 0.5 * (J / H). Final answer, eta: 0.1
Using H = 0.0034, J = 0.0008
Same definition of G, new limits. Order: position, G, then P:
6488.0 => -3.06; 16.71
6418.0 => -3.02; 16.09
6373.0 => -2.98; 15.5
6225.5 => -2.89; 14.36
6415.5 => -3.03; 16.29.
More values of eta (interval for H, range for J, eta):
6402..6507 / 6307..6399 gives 0.9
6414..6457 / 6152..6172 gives 0.8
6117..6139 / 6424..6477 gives 0.5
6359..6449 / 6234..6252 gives 1.0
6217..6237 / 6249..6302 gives 0.3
